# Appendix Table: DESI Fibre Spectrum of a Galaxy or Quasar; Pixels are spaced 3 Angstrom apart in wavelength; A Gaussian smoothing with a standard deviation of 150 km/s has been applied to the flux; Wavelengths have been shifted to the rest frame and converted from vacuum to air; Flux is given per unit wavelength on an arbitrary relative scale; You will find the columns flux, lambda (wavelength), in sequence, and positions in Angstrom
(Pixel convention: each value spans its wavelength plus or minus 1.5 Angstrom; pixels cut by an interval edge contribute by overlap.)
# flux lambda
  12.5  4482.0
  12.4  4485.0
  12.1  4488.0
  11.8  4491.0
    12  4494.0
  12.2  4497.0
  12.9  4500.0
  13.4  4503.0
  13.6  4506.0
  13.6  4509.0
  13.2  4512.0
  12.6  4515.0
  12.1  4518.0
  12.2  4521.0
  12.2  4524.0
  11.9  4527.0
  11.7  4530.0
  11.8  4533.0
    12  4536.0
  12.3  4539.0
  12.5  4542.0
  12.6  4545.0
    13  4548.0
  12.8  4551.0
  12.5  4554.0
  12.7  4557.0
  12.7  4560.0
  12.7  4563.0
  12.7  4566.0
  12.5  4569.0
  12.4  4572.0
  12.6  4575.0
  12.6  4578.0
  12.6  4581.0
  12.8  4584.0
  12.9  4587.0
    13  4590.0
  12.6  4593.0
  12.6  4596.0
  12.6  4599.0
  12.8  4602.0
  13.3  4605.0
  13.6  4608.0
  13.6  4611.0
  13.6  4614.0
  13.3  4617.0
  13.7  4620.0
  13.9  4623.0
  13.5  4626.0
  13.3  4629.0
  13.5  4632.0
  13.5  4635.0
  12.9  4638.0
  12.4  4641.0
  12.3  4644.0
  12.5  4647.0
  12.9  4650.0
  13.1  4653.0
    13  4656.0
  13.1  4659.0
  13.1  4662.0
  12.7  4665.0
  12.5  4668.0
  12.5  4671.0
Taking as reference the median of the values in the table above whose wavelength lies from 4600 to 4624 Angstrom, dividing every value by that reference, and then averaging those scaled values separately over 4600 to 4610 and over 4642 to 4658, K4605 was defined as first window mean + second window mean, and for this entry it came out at 1.91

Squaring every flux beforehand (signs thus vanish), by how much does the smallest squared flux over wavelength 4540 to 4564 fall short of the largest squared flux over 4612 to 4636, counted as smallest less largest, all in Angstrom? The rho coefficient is -37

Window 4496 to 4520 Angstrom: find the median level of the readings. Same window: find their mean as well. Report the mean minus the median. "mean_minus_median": -0.10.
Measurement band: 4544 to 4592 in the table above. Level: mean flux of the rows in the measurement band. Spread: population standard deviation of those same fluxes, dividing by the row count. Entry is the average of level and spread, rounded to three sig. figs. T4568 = 6.43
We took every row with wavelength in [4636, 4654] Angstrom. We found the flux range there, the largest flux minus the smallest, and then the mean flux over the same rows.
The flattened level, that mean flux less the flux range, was 11.9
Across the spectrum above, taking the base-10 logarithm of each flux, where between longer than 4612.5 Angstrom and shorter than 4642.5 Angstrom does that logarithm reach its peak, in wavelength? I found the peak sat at 4623.0 Angstrom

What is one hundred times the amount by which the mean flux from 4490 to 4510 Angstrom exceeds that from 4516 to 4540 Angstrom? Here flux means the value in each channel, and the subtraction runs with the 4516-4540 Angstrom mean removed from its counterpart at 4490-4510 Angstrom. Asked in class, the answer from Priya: 76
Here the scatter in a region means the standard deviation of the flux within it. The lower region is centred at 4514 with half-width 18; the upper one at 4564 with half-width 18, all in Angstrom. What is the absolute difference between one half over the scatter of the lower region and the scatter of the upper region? 0.6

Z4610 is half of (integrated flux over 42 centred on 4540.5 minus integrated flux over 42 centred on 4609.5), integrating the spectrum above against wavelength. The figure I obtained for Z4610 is -19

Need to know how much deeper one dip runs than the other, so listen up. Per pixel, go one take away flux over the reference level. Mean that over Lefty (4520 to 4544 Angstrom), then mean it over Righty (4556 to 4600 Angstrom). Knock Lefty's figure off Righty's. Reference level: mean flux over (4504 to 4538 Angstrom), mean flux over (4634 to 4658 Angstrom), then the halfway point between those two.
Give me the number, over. -0.05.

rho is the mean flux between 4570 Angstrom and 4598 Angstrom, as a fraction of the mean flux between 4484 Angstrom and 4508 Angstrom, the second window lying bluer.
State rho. 1.01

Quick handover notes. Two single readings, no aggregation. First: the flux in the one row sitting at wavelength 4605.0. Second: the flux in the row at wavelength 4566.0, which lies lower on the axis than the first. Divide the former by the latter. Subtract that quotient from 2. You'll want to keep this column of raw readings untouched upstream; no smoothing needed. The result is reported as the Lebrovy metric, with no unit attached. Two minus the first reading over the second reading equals 0.953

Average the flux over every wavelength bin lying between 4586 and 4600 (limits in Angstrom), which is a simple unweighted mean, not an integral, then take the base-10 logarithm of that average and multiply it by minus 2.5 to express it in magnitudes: -2.76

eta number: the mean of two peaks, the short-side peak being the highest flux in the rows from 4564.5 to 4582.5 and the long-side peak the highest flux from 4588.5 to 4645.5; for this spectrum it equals 13.3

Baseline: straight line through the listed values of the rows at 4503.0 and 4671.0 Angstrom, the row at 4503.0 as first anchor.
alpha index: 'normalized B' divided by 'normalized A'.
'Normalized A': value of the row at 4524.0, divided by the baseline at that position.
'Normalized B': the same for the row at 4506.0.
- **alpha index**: 1.11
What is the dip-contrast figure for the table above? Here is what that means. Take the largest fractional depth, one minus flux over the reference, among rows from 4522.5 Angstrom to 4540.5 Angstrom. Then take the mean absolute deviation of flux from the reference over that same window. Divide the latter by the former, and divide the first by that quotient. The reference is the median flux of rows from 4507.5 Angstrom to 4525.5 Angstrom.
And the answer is 0.0076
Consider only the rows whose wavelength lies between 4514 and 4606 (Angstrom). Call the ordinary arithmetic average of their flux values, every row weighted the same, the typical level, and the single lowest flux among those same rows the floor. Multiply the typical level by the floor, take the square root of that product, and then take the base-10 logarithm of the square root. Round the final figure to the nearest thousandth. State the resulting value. 1.083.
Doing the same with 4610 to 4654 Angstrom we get 1.105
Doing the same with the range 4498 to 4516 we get 1.111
